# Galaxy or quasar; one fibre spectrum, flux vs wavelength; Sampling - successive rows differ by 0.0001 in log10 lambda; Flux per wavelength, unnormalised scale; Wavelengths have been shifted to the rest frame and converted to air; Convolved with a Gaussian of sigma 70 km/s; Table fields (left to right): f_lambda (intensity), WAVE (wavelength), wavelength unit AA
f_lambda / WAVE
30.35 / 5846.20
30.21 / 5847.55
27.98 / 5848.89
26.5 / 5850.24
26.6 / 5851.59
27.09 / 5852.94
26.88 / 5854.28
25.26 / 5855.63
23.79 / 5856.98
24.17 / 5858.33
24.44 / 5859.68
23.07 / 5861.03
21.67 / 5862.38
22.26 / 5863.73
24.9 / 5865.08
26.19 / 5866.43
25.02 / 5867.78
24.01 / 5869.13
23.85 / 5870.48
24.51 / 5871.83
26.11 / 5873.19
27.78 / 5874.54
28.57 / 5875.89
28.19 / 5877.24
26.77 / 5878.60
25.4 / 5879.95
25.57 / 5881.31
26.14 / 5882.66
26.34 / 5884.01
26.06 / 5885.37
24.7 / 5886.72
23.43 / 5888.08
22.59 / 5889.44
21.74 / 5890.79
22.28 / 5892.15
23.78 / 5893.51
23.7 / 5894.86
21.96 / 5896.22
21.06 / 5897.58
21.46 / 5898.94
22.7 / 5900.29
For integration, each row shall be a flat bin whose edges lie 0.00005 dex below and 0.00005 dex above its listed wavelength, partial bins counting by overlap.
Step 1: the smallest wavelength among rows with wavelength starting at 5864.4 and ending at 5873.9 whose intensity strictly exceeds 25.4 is 5866.43 AA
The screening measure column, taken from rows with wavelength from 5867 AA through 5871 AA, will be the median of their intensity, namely 24.0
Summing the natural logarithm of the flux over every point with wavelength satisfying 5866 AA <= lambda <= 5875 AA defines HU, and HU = 22.6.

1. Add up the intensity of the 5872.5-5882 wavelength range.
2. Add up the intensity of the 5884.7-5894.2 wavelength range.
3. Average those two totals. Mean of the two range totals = 176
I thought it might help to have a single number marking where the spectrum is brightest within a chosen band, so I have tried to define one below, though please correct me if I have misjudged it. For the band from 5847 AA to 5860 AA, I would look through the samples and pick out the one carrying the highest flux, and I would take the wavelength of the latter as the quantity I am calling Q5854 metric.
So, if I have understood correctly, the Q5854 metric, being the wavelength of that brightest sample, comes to 5847.55 AA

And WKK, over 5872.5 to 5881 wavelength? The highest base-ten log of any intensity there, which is 1.456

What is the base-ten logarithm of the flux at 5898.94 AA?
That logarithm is 1.33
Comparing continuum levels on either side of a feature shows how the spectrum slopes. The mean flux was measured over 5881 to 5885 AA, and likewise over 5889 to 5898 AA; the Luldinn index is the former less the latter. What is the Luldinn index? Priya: 3.6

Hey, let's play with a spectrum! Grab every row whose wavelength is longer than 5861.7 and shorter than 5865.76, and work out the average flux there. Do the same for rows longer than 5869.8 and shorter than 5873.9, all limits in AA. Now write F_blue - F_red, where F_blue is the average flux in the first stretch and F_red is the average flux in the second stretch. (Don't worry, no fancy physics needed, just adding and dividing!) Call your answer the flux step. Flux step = -1.9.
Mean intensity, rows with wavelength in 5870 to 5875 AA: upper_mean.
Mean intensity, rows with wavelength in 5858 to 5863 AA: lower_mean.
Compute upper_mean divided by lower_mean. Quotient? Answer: 1.10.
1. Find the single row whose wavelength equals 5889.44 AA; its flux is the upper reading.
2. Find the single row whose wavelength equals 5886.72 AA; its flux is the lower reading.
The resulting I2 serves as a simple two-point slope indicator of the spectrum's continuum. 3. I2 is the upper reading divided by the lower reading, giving 0.91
